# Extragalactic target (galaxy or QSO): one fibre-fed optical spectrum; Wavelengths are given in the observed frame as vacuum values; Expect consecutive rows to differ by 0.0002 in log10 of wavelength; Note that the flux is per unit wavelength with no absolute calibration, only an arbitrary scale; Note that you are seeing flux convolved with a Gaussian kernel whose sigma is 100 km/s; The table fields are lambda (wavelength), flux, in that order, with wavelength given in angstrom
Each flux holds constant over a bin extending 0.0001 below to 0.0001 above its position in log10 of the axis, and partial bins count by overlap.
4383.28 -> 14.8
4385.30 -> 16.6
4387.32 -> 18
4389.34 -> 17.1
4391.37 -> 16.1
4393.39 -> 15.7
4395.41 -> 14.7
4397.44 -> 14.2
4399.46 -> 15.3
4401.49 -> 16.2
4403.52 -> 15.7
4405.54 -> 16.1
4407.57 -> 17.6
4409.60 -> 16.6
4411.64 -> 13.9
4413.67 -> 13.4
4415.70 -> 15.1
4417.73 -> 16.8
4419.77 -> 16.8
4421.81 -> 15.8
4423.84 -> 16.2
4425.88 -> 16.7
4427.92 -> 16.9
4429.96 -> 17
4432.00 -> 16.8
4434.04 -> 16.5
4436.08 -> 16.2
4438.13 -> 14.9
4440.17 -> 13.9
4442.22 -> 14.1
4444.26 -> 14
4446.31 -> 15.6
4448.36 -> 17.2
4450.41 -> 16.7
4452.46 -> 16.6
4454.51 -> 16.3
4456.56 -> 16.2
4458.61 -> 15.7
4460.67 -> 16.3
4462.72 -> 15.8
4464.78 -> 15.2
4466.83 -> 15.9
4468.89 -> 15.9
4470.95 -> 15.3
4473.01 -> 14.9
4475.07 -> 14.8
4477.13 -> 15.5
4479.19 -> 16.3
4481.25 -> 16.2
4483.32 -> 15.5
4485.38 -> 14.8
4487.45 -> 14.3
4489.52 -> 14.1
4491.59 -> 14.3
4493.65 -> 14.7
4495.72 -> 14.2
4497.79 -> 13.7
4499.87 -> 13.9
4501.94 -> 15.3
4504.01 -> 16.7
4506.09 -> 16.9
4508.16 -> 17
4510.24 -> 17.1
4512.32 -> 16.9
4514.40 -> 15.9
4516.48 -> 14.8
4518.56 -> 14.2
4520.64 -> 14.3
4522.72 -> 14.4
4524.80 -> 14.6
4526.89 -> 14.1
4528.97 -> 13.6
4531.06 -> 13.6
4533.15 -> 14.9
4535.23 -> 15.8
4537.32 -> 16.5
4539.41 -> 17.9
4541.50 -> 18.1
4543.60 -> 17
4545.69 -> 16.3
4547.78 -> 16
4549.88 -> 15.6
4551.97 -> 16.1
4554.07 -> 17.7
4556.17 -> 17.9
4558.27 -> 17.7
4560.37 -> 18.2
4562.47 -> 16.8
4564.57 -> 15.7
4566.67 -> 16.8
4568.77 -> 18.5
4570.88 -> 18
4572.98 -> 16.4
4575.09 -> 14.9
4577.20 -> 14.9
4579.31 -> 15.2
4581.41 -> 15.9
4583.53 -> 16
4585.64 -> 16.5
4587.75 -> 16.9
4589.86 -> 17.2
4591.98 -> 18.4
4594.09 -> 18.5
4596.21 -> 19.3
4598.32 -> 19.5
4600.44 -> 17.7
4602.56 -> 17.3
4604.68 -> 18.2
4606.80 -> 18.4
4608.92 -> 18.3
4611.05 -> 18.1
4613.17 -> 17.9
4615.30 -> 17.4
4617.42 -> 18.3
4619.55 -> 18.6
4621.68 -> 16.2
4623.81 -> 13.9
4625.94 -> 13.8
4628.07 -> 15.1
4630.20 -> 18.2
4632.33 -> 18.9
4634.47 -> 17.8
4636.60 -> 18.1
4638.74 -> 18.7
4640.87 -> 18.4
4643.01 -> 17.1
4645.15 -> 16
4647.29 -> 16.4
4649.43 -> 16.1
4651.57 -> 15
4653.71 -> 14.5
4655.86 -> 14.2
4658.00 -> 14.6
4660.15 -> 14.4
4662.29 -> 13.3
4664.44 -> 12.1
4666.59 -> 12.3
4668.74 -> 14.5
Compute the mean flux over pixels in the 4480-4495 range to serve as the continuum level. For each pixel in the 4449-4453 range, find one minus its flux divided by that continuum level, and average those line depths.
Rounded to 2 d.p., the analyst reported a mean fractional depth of -0.12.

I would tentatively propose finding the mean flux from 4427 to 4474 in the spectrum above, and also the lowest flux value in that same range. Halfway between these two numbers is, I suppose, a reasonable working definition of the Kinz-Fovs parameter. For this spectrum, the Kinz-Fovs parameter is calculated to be 14.9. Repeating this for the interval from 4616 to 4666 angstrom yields 14.1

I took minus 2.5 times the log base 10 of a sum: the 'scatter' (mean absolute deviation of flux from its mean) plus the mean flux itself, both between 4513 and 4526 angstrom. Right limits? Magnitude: -2.95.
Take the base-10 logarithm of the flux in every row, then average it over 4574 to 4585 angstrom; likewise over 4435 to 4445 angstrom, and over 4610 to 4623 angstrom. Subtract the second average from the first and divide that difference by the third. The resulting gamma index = 0.018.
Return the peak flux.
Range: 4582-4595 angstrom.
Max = 18.5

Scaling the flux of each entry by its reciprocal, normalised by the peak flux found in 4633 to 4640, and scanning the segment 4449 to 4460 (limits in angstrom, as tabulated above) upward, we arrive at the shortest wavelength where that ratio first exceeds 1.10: 4450.41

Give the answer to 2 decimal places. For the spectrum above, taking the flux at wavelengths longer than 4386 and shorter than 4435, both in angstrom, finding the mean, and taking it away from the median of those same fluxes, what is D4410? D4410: 0.15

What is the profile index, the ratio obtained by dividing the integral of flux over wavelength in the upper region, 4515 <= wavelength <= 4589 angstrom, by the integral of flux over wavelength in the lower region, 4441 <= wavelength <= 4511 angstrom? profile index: 1.1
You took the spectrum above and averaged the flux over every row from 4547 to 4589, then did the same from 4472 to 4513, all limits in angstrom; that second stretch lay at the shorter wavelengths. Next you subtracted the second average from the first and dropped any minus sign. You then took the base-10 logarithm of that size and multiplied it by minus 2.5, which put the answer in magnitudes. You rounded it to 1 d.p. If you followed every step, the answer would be -0.2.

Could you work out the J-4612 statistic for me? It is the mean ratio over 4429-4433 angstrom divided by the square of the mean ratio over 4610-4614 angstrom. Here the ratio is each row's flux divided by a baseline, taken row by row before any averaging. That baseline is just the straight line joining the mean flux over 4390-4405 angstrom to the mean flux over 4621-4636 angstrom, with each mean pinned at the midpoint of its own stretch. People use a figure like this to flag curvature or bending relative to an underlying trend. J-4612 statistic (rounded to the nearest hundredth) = 0.88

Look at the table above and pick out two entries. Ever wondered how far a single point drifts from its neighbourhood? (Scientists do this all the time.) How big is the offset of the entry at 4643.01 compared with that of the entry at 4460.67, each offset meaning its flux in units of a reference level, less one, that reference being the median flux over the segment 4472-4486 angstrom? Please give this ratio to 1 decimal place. 2.0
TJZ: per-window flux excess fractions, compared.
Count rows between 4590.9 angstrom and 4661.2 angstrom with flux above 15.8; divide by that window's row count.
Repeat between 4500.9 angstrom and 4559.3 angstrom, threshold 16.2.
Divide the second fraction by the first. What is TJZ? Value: 0.613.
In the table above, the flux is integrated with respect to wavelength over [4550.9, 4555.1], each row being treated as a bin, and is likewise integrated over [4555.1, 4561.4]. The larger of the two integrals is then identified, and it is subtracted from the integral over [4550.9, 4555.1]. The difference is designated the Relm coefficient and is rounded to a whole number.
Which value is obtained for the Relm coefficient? -42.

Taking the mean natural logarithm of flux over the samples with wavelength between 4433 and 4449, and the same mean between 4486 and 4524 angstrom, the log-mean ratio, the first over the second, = 1.00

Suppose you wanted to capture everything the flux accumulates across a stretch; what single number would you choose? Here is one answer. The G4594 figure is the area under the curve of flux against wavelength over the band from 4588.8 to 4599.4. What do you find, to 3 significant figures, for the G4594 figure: 197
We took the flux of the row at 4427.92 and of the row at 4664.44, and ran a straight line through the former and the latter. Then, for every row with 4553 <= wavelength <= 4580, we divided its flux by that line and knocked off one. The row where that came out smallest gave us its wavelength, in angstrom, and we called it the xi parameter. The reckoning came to 4575.09 angstrom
